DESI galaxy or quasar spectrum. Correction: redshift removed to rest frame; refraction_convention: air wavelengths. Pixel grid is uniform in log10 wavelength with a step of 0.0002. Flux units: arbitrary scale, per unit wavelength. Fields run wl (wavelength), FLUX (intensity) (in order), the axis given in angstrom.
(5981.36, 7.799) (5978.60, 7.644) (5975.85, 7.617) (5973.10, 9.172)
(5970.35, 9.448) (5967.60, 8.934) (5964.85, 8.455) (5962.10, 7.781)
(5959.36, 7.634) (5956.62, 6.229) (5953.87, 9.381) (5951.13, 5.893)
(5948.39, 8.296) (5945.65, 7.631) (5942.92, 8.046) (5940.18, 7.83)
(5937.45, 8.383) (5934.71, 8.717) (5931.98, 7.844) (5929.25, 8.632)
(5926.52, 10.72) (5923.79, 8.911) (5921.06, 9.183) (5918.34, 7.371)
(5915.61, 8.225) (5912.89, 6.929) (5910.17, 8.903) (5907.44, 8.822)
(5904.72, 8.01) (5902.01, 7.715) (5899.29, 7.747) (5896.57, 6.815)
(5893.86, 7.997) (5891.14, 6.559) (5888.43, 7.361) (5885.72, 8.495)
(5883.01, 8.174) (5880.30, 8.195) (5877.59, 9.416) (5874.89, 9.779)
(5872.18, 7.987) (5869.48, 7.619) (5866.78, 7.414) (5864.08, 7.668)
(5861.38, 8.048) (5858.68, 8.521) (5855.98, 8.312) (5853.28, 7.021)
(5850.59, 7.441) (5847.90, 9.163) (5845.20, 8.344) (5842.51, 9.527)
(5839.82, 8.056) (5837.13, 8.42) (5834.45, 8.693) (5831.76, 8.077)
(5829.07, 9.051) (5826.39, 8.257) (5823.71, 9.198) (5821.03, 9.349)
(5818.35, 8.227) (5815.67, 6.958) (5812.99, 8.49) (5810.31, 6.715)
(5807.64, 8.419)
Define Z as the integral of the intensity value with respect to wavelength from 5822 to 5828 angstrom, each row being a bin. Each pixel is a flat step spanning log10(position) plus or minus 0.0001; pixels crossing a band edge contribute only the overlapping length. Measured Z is 53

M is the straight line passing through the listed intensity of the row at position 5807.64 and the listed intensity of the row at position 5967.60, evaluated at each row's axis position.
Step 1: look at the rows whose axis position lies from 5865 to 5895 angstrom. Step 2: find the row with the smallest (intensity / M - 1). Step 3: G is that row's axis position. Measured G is 5891.14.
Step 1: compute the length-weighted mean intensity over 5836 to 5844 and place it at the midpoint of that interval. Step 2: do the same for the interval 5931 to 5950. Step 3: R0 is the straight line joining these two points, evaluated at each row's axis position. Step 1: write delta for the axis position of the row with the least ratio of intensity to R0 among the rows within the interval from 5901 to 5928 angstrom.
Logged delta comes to 5912.89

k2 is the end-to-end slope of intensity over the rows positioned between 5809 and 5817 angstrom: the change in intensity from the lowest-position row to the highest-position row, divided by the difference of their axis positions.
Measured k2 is 0.05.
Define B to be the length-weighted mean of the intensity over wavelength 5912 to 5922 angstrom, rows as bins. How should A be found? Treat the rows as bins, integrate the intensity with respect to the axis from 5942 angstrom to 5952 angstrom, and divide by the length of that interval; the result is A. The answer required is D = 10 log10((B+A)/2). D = 8.88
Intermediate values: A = 7.5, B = 7.9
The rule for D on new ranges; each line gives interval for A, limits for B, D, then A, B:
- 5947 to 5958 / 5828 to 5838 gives 9.03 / 7.4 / 8.6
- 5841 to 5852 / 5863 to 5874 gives 9.13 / 8.6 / 7.8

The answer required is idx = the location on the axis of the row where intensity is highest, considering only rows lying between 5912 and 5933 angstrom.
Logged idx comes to 5926.52 angstrom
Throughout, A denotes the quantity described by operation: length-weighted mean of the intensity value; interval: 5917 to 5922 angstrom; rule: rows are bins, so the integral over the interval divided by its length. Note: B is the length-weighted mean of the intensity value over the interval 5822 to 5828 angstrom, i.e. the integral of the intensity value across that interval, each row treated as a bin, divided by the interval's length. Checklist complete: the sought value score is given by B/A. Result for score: 1.07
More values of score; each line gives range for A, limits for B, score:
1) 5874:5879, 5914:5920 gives 0.82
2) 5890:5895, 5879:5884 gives 1.13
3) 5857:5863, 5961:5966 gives 0.98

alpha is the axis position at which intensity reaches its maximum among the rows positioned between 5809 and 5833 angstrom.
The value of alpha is 5821.03 angstrom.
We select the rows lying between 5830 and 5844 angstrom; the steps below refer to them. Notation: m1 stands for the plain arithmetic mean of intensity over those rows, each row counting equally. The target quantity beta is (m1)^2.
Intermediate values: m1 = 8.6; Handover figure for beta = 73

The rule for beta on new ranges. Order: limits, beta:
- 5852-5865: 63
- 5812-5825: 71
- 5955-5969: 61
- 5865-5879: 71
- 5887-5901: 53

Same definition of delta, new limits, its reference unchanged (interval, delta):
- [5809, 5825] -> 5810.31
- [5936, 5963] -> 5951.13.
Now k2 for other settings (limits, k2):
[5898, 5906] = 0.05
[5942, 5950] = 0.05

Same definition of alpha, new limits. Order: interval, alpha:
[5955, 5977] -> 5970.35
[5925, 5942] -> 5926.52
